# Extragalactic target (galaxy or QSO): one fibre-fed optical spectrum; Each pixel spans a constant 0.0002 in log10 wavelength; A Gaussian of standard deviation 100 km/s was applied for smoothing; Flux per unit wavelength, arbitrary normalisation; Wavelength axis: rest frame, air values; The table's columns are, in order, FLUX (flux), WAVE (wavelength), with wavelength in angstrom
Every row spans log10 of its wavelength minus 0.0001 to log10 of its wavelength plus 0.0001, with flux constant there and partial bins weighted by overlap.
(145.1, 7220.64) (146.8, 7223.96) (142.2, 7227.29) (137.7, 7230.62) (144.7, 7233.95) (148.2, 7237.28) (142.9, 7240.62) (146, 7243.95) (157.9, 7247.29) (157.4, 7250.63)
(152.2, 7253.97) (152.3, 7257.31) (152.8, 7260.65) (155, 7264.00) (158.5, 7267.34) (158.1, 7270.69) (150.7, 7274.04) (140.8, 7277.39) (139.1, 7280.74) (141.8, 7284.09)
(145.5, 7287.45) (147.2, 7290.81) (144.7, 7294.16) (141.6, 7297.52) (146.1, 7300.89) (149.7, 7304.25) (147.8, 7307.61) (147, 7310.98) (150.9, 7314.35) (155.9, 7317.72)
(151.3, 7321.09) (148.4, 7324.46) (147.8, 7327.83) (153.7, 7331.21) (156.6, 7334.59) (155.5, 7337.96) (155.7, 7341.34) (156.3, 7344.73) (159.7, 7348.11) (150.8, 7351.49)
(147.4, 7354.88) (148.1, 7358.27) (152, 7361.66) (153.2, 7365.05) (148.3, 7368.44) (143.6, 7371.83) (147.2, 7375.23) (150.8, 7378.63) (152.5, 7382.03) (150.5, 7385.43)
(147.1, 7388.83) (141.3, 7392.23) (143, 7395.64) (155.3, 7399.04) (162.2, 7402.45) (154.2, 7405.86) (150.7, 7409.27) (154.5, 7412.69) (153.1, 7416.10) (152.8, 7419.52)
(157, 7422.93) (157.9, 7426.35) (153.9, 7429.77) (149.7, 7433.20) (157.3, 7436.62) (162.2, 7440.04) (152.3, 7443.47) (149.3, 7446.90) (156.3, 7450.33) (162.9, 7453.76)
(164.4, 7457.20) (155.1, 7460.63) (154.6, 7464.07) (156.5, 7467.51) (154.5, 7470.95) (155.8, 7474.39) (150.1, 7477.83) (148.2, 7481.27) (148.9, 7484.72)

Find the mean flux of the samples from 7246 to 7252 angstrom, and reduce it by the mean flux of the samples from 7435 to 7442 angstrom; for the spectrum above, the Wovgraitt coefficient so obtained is -2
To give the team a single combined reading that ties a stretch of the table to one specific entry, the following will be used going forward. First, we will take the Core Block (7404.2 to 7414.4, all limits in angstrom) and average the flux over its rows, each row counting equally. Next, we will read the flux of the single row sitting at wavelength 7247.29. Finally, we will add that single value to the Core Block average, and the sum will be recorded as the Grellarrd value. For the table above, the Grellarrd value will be 311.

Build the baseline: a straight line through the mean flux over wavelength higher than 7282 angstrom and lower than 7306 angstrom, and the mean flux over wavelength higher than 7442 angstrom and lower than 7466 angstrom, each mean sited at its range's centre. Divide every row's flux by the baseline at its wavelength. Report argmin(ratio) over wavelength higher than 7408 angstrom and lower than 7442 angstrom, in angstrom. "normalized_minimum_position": 7433.20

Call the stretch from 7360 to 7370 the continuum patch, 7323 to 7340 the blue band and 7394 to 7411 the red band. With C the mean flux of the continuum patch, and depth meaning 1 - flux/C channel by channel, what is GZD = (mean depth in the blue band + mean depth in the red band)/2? -0.010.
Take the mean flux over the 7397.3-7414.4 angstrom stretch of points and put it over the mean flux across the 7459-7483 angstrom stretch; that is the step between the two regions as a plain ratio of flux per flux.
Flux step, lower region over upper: 1.01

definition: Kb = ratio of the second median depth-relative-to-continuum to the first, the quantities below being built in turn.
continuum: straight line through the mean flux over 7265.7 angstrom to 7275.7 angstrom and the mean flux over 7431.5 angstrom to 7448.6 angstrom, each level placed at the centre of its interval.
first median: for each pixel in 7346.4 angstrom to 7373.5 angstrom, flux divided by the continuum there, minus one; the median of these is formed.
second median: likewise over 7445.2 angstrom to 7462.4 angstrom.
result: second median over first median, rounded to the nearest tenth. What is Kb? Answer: -0.4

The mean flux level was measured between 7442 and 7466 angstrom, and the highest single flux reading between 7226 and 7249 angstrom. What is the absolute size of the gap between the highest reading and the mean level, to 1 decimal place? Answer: 1.5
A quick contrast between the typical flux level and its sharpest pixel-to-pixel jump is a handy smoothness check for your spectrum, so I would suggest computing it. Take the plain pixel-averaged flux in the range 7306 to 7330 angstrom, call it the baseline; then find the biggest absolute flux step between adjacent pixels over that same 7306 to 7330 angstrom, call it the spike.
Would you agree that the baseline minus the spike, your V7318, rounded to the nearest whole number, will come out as 145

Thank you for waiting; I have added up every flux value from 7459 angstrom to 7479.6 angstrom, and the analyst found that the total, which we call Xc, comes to 927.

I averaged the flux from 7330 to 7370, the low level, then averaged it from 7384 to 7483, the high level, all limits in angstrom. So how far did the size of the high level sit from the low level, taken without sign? 0.8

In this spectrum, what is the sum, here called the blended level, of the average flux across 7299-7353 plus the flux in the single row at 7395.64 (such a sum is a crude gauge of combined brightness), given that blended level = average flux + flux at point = 295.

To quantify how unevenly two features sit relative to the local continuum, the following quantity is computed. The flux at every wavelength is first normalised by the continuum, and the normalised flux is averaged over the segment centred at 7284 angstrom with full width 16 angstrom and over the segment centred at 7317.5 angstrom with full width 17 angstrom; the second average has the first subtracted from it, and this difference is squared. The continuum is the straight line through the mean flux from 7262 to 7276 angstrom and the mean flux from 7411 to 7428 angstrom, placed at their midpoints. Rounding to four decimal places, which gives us 0.0026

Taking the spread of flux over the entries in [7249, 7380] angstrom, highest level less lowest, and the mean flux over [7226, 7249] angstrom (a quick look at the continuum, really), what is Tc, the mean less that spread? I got 125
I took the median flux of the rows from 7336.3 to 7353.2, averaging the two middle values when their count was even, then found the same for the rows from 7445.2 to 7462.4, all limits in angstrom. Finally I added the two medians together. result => 312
